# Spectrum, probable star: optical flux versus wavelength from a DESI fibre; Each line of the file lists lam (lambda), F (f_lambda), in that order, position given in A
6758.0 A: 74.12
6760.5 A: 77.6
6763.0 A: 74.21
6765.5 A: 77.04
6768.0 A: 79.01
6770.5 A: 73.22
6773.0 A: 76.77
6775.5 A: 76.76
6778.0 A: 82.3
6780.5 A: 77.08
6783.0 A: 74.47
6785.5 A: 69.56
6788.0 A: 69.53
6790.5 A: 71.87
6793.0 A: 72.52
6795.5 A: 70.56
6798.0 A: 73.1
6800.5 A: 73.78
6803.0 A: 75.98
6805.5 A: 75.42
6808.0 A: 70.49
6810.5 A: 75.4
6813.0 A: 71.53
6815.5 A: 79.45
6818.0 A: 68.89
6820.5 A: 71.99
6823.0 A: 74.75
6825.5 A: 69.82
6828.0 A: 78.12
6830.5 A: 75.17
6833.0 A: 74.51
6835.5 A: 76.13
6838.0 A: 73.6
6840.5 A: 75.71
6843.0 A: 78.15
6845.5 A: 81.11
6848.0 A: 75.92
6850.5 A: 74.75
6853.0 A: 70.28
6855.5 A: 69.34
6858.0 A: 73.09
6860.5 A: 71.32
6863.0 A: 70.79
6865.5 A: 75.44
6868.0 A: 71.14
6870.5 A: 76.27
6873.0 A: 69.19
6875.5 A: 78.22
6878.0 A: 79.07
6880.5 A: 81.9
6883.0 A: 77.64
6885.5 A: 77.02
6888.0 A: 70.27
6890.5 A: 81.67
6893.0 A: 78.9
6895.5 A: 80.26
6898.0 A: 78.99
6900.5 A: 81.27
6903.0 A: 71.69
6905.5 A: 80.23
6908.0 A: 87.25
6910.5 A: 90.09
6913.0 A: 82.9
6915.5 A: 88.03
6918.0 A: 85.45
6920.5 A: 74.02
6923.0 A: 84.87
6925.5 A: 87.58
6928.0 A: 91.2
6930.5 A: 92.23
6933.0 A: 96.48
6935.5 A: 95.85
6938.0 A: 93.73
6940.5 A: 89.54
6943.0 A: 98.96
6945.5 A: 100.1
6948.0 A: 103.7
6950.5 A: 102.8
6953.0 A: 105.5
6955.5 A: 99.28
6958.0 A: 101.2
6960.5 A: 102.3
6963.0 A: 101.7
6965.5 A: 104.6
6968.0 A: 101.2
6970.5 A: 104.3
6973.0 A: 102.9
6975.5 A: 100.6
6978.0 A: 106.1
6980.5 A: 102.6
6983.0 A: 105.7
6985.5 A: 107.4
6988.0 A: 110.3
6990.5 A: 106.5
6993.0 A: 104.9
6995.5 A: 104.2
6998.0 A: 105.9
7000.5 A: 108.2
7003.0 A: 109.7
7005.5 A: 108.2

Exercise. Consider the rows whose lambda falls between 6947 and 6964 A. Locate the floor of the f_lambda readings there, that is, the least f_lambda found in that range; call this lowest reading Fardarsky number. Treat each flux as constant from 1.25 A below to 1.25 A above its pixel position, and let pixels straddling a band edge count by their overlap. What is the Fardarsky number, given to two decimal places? 99.28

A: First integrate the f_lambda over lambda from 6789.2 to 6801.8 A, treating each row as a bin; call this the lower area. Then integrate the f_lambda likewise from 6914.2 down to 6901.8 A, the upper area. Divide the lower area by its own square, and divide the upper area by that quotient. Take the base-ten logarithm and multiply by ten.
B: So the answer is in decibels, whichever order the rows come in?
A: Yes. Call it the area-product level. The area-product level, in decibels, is 59.7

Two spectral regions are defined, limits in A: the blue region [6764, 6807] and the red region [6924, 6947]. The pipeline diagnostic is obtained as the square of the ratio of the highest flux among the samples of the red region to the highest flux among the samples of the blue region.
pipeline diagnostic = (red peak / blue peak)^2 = 1.48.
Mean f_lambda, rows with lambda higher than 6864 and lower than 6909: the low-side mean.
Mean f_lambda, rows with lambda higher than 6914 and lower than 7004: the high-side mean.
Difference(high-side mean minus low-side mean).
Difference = 21.9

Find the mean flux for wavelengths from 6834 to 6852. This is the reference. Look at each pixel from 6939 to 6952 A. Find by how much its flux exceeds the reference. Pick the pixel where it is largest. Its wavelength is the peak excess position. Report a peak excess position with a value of 6948.0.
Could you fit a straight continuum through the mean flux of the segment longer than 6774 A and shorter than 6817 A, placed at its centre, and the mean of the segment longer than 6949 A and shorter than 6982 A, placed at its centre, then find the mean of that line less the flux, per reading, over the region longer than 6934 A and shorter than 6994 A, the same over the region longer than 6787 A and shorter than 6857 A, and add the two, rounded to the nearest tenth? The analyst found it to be 5.0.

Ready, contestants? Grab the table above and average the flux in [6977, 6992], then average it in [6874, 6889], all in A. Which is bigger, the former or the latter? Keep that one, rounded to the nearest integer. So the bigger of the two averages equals 106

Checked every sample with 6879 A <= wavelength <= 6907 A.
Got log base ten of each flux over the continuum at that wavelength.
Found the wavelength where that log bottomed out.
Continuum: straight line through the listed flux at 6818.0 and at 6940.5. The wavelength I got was 6903.0 A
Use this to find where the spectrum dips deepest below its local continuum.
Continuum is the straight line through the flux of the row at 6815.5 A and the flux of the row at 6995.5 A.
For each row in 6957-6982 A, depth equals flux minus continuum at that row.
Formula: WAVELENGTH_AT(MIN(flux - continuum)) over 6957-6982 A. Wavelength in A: 6975.5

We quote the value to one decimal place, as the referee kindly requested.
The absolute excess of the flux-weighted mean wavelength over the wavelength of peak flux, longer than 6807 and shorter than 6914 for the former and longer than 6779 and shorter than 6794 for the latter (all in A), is 81.1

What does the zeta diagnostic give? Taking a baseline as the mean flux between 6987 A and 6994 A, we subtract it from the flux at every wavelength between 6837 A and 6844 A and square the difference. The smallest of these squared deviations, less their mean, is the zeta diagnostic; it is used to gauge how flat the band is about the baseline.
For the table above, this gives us -144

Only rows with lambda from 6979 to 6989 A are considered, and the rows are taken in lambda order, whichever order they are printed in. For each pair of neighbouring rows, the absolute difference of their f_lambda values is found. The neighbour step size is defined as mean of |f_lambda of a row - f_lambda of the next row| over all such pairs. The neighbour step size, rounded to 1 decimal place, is 2.6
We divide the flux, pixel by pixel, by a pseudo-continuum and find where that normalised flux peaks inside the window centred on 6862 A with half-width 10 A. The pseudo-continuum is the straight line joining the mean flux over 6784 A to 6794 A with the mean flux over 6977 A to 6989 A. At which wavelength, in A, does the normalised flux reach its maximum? 6870.5 A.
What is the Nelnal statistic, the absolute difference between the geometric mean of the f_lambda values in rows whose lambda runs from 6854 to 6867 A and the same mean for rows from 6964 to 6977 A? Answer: 31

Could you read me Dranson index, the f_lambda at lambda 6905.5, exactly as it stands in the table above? 80.23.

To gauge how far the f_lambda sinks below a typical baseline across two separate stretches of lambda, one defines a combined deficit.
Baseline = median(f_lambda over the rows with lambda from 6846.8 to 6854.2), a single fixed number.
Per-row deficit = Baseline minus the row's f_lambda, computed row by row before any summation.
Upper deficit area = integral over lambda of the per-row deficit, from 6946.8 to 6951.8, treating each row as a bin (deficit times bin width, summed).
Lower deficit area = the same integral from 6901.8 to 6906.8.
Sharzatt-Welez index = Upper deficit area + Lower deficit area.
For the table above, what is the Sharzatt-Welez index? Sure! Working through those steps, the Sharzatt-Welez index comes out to -149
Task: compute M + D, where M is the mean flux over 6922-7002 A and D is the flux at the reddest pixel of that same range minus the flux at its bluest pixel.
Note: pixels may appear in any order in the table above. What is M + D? 124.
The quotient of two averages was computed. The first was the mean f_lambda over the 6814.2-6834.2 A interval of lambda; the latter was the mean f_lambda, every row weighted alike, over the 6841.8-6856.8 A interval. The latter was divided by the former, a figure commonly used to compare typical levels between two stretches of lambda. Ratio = 1.01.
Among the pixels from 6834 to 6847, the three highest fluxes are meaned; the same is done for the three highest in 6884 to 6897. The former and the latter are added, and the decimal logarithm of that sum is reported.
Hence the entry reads 2.20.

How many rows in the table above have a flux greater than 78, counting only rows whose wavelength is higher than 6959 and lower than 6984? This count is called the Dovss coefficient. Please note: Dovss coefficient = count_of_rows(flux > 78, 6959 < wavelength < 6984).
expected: 10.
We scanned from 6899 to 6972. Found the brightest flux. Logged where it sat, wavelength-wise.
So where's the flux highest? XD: 6953.0 A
